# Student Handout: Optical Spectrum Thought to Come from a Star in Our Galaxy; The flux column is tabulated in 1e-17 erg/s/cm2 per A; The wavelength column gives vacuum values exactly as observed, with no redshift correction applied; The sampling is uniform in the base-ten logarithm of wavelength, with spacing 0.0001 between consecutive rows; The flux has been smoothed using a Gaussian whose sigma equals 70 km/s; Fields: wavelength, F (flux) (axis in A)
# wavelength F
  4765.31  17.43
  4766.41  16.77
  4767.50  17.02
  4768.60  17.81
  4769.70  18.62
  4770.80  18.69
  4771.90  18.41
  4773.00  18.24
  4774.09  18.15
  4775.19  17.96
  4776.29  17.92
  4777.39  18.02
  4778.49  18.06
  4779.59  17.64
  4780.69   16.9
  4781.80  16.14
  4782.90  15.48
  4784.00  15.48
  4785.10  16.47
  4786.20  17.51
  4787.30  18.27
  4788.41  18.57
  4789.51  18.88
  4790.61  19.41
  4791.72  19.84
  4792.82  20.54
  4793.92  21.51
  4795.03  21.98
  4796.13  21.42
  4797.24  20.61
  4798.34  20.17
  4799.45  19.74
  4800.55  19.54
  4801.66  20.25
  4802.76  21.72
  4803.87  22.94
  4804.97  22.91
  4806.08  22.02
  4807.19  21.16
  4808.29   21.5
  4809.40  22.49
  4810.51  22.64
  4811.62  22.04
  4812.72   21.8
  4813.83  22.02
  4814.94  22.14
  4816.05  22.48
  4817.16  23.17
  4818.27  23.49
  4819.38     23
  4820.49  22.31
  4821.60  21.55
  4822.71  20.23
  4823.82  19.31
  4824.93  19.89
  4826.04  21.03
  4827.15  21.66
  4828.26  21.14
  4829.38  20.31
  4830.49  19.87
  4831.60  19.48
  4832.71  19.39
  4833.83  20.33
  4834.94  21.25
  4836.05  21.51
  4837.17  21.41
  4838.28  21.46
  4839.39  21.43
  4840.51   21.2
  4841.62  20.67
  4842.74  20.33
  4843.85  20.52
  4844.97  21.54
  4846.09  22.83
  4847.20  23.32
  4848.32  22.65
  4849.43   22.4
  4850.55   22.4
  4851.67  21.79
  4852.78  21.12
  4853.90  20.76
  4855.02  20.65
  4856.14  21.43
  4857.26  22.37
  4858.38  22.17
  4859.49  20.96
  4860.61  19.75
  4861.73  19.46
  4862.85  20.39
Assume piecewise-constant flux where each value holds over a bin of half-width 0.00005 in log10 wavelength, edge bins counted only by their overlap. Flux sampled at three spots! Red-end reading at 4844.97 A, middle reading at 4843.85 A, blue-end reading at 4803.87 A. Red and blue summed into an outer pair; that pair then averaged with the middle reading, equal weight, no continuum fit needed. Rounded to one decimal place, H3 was 32.5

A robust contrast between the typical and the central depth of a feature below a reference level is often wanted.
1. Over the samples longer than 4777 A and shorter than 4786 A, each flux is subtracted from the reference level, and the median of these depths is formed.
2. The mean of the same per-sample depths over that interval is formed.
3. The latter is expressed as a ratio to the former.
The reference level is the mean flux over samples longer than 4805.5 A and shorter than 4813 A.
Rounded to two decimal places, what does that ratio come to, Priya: 0.98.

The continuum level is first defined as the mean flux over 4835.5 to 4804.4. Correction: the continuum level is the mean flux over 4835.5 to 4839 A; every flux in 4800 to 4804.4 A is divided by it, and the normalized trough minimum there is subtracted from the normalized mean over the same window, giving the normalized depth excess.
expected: 0.07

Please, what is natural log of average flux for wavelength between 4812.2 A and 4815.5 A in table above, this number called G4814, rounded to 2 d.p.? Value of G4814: 3.09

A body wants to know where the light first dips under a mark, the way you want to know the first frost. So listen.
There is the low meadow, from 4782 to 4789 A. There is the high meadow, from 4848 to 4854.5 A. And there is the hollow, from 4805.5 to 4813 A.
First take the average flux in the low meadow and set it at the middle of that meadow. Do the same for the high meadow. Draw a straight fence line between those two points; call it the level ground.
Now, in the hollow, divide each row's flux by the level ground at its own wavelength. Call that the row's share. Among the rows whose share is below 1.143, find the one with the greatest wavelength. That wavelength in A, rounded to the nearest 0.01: 4807.19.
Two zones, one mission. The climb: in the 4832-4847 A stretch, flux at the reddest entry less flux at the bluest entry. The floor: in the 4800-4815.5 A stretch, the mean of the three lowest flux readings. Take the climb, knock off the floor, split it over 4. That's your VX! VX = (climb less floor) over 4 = -4.22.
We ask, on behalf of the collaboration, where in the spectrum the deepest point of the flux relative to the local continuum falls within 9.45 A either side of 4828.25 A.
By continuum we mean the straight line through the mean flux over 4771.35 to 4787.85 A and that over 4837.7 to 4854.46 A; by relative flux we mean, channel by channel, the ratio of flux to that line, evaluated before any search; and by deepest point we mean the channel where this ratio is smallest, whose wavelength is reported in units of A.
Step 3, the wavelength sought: 4832.71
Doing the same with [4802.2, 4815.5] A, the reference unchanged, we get 4807.19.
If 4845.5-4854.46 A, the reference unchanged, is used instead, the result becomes 4853.90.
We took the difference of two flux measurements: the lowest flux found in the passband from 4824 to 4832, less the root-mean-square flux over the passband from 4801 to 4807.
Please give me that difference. -3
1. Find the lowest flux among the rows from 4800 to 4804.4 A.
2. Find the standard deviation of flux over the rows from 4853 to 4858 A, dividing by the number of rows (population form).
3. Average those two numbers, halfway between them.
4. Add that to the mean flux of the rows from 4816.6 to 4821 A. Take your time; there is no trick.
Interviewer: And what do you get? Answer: 33.1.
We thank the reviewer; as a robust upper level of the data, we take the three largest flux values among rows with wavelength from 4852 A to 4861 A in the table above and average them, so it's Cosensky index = 22.0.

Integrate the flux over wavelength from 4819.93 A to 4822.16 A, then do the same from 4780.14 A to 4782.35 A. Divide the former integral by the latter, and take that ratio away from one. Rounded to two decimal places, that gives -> -0.34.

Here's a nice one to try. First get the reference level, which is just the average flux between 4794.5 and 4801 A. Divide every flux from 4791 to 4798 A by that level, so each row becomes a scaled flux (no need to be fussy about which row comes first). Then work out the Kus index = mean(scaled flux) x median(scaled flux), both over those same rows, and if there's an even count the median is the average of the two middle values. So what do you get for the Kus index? 1.04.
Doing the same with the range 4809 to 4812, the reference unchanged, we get 1.19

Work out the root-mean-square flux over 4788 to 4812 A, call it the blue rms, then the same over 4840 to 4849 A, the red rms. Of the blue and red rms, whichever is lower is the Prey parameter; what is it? 21.0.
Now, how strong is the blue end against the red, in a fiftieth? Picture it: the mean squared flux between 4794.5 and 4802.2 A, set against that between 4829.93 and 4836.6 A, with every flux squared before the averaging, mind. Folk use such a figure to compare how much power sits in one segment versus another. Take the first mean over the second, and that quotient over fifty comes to 0.0204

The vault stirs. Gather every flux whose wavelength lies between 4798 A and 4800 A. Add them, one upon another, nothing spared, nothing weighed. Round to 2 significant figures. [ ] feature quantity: 40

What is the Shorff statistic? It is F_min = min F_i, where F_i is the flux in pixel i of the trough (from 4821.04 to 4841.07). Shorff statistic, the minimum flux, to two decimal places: 19.31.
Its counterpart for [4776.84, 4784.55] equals 15.48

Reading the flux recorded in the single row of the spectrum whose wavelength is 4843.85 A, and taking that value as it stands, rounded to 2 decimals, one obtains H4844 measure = 20.52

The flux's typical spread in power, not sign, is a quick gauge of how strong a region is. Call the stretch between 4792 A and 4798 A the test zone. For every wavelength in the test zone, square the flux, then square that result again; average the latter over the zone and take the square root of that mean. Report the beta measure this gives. 451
